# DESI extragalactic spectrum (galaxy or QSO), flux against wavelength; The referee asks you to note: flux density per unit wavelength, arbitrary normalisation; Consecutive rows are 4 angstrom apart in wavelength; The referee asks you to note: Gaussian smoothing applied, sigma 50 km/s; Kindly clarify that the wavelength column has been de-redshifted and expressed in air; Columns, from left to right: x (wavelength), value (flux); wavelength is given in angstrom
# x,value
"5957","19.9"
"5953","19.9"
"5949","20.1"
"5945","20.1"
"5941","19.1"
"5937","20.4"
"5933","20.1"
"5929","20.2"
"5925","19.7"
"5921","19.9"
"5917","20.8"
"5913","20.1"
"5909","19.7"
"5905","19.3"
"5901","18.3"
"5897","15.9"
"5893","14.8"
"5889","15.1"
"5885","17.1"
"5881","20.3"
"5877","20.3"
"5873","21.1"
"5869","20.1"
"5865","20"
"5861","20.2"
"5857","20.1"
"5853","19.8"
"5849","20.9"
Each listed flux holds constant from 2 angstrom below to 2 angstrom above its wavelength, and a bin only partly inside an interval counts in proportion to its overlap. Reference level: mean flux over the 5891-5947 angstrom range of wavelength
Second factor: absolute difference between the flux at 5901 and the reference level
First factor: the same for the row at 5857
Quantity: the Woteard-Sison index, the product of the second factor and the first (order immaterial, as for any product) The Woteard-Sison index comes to 0.81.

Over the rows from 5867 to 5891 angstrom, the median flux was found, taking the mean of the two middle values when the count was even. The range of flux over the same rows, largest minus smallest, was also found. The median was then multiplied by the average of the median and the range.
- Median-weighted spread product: 265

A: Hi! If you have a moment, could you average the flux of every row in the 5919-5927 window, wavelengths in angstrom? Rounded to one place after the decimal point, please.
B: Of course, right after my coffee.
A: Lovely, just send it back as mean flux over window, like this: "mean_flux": 19.8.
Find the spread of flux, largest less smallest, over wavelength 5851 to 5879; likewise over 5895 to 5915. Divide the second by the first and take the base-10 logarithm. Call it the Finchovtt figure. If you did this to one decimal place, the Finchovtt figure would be 0.5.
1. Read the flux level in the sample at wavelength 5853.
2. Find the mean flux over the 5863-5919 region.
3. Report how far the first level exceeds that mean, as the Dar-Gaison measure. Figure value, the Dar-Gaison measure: 1.0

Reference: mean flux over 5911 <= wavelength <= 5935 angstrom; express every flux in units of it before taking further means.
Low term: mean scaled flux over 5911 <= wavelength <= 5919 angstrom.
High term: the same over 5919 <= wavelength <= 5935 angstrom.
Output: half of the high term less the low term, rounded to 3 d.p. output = -0.012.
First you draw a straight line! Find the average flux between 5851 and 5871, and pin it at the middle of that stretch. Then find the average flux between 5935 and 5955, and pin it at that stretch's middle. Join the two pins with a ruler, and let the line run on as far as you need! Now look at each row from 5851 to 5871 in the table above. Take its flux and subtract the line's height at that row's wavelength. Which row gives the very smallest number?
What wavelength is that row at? 5853 angstrom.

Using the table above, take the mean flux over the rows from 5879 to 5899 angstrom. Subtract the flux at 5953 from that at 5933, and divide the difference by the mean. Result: 0.012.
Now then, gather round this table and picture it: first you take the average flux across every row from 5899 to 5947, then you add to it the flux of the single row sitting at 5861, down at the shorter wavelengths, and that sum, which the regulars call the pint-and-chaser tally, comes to 40.0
